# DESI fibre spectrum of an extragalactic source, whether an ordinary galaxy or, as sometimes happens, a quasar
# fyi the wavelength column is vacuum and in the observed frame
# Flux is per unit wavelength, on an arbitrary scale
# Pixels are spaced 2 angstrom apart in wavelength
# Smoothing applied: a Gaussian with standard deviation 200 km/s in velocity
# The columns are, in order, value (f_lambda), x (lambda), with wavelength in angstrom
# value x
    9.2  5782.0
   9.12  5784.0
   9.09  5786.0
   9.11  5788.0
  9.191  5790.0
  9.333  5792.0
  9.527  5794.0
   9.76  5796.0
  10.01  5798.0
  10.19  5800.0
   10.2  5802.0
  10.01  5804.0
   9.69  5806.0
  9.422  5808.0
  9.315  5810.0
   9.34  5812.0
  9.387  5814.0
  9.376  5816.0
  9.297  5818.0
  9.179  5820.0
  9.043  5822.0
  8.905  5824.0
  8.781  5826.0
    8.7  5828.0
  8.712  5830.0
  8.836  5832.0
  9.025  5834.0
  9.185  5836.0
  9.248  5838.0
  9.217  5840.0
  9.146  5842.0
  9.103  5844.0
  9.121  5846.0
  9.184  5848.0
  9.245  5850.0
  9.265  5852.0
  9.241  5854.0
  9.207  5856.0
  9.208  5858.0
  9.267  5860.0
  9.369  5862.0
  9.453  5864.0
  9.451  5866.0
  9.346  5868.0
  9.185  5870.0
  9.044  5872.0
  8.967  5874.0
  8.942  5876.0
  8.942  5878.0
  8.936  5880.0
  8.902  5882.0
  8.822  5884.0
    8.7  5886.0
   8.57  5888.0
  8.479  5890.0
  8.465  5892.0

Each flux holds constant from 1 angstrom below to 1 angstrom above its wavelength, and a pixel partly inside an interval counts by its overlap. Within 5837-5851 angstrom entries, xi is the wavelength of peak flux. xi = 5838.0 angstrom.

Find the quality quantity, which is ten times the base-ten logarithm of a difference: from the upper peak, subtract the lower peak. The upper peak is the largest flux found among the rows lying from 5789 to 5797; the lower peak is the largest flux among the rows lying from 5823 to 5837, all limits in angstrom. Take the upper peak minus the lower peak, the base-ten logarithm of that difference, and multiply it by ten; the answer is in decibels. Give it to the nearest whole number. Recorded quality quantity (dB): -2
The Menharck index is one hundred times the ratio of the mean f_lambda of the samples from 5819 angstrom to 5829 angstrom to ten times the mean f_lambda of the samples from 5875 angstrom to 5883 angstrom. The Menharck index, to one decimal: 10.0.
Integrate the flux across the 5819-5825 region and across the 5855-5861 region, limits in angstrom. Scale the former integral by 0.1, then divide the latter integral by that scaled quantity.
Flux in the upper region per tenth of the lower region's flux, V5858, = 10.2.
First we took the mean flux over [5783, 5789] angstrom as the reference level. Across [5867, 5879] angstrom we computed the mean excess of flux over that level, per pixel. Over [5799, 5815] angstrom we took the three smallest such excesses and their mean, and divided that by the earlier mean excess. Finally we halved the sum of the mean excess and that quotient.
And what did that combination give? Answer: -3.39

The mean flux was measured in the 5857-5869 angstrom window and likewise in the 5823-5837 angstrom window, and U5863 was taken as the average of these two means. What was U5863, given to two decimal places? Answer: 9.11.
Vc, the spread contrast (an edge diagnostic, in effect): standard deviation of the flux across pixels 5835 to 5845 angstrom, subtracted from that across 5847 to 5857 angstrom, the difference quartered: -0.006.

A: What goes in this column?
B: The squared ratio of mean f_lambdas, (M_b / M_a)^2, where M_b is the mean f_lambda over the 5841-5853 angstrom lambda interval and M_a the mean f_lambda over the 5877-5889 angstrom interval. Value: 1.08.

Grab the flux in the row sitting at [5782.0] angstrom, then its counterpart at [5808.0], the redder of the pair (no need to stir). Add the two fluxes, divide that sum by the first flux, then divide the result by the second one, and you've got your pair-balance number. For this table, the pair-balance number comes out 0.215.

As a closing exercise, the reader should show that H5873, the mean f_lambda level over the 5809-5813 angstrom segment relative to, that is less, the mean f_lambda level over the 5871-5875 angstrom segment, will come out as 0.3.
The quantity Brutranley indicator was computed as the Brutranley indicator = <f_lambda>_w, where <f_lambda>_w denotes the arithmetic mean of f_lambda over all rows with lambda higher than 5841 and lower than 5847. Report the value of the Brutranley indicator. 9.12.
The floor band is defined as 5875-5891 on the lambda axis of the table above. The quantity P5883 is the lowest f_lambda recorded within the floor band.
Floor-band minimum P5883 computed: 8.479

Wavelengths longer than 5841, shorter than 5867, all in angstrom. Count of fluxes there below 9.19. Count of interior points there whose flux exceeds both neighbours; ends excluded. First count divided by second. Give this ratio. 2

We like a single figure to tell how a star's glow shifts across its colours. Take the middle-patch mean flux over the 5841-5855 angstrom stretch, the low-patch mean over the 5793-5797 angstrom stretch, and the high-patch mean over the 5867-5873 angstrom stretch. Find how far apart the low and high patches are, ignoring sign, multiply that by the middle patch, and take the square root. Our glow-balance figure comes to 2.0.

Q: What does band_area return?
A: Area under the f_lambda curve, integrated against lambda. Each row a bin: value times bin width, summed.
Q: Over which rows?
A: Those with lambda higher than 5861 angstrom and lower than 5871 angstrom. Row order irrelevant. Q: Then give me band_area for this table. 93.6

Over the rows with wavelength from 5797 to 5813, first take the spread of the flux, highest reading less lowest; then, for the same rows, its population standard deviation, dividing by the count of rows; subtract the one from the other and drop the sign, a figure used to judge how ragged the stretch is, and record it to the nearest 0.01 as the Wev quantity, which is 0.53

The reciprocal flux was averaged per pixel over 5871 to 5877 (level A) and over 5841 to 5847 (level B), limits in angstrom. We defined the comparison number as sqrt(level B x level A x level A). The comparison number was 0.0369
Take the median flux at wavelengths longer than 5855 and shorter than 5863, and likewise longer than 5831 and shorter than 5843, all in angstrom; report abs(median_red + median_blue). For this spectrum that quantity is 18.4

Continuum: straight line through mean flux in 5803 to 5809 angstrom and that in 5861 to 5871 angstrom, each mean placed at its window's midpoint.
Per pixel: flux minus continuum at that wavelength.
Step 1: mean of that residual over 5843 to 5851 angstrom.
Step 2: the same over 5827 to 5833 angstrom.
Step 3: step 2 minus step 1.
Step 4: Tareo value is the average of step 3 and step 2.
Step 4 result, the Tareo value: -0.67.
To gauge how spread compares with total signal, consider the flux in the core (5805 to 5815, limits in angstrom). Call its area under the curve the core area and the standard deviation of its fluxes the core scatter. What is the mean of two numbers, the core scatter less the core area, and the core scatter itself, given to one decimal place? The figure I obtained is -47.0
